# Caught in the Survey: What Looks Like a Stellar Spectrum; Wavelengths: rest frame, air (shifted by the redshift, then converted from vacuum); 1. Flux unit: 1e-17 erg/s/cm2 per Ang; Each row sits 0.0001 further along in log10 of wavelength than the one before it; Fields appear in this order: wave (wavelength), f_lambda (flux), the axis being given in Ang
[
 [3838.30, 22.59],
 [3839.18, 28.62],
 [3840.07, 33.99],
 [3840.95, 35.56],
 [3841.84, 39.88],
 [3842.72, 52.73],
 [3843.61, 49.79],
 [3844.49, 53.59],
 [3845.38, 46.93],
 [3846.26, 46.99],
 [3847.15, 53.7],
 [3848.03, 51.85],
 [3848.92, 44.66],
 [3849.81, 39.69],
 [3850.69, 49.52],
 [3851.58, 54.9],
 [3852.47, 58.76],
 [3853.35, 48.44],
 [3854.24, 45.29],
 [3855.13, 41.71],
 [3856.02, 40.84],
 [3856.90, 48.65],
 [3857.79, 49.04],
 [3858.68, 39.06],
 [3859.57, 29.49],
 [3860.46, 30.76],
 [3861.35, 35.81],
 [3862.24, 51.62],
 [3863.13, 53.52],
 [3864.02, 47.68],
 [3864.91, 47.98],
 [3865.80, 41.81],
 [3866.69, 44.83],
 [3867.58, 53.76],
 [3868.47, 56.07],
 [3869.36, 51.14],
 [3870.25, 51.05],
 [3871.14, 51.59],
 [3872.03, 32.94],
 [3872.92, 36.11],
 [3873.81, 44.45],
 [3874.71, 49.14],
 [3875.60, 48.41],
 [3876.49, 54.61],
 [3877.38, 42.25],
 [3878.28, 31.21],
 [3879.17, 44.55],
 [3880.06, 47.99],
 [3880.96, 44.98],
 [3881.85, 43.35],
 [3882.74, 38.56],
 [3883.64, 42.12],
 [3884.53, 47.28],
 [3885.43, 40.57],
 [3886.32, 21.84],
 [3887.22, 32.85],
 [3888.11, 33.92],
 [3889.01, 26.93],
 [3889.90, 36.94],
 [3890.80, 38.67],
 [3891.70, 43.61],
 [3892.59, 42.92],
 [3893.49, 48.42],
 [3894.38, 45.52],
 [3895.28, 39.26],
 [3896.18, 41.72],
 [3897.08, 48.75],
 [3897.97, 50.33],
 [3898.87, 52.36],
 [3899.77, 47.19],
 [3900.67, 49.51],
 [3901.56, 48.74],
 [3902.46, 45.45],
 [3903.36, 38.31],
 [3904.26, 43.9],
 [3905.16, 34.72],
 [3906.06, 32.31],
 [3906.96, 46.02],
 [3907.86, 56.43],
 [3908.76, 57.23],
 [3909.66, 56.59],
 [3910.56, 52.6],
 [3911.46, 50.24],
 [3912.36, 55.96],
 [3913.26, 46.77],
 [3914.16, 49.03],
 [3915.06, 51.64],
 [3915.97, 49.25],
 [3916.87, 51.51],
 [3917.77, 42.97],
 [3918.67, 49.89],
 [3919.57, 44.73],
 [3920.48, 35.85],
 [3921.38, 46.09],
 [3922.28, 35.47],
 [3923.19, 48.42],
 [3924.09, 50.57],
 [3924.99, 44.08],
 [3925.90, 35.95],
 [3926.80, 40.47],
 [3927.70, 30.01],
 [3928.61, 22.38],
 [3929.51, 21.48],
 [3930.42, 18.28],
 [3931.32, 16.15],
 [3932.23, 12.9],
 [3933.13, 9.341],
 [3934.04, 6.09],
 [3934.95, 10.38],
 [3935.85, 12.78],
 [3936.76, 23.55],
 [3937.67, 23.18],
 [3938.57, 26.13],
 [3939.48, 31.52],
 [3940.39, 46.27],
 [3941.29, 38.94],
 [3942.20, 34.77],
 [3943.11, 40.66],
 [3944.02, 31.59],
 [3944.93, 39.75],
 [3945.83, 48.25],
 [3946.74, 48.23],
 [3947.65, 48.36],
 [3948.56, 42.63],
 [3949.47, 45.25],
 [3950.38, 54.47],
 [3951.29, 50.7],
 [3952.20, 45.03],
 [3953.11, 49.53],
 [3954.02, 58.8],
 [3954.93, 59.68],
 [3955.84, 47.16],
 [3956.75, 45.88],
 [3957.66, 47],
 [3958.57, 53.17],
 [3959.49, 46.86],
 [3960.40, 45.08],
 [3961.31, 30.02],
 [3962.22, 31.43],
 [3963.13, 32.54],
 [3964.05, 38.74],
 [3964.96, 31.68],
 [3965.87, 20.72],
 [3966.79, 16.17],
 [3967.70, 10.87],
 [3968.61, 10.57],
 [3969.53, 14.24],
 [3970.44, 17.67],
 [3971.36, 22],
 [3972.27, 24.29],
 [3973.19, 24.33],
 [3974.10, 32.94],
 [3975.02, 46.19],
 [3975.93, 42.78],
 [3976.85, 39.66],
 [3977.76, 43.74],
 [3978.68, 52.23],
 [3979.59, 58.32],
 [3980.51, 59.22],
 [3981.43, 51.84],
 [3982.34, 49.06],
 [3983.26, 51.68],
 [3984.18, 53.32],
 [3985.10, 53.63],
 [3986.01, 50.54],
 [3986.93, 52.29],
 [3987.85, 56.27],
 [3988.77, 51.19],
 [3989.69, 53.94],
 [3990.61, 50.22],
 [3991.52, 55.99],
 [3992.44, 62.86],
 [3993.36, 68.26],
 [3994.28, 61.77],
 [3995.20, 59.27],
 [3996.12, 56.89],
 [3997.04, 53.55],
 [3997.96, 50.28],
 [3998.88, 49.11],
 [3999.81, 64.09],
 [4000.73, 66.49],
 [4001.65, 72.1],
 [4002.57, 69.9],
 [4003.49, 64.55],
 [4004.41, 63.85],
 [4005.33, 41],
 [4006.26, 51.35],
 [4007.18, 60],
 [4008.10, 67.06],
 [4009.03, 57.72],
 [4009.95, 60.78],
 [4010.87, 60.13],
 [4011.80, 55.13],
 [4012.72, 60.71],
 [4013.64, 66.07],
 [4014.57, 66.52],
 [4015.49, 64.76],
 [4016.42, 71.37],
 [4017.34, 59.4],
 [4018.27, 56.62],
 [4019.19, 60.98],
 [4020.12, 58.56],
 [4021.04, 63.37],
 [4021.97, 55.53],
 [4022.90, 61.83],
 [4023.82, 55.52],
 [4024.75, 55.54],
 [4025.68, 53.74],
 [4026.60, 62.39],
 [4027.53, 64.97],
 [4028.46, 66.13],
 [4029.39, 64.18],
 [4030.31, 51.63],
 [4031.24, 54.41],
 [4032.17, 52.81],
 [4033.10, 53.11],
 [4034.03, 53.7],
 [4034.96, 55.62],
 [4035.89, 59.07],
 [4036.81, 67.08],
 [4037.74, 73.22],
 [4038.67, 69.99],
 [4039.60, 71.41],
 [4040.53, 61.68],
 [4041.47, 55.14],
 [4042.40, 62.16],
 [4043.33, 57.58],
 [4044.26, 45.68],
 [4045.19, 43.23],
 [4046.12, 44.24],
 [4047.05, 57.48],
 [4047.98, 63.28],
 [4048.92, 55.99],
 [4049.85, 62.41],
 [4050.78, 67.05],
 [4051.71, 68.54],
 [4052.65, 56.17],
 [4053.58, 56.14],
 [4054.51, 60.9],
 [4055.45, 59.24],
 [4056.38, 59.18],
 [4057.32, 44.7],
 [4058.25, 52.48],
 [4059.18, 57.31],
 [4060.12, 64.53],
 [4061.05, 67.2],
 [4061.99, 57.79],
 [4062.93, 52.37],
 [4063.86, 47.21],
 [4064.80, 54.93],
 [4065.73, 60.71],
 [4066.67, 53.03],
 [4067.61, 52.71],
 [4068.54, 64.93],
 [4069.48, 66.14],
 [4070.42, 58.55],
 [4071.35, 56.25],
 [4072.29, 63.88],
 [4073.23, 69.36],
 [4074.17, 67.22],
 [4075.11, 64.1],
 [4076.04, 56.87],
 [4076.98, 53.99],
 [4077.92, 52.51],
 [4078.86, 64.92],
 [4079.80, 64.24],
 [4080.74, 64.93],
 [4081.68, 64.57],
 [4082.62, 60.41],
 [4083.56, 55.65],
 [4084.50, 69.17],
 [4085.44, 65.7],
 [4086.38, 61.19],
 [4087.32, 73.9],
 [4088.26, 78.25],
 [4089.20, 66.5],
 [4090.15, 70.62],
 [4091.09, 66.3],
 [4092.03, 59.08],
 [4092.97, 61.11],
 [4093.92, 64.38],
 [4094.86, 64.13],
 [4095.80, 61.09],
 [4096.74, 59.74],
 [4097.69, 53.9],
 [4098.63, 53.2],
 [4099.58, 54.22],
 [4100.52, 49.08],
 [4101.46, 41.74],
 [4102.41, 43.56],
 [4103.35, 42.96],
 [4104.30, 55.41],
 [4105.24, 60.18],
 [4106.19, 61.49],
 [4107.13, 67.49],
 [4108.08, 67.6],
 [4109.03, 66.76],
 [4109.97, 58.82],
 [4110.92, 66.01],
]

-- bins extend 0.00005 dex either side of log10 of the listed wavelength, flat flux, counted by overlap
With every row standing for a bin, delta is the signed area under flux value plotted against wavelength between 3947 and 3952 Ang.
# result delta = 240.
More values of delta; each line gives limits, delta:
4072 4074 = 134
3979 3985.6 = 355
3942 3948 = 251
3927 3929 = 56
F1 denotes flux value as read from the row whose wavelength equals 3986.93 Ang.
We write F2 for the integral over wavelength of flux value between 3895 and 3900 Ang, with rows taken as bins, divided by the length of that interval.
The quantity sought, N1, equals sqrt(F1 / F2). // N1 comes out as 1.06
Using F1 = 52.29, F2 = 46.8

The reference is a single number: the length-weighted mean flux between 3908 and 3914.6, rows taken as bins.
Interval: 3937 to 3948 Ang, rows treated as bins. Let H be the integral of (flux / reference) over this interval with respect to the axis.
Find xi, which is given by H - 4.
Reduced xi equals 3.9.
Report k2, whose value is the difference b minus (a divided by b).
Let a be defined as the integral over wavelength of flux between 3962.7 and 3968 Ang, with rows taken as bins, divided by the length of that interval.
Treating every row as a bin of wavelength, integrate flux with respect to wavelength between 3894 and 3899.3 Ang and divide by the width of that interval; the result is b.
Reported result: 46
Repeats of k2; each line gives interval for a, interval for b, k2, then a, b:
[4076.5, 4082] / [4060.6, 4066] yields 55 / 61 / 57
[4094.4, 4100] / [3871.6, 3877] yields 43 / 58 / 44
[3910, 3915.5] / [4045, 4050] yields 54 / 51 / 55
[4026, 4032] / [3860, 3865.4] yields 43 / 60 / 44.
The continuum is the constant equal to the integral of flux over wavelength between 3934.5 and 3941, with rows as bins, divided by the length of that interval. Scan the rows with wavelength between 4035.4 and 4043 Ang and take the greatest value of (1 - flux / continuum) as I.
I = -1.2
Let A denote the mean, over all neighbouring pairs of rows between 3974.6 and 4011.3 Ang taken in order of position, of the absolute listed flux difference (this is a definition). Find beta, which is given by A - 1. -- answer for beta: 3.9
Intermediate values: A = 4.91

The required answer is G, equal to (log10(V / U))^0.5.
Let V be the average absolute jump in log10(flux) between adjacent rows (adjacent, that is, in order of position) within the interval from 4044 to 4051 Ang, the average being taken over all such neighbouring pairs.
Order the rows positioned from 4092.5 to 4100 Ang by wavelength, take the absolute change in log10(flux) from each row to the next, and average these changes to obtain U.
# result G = 0.67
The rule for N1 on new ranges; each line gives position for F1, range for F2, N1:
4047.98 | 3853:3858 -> 1.18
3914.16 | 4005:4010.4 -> 0.93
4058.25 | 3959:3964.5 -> 1.18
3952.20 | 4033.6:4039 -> 0.84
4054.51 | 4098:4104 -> 1.13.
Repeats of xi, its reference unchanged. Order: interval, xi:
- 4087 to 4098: 9.5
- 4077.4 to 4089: 10.2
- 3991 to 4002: 8.5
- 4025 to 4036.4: 8.4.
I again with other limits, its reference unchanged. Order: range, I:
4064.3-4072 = -1.1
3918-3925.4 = -0.4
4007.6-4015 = -1.2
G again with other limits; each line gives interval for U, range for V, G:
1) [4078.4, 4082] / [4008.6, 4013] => 0.92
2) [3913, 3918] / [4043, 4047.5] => 0.53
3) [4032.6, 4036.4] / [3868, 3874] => 0.78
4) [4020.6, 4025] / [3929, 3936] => 0.72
